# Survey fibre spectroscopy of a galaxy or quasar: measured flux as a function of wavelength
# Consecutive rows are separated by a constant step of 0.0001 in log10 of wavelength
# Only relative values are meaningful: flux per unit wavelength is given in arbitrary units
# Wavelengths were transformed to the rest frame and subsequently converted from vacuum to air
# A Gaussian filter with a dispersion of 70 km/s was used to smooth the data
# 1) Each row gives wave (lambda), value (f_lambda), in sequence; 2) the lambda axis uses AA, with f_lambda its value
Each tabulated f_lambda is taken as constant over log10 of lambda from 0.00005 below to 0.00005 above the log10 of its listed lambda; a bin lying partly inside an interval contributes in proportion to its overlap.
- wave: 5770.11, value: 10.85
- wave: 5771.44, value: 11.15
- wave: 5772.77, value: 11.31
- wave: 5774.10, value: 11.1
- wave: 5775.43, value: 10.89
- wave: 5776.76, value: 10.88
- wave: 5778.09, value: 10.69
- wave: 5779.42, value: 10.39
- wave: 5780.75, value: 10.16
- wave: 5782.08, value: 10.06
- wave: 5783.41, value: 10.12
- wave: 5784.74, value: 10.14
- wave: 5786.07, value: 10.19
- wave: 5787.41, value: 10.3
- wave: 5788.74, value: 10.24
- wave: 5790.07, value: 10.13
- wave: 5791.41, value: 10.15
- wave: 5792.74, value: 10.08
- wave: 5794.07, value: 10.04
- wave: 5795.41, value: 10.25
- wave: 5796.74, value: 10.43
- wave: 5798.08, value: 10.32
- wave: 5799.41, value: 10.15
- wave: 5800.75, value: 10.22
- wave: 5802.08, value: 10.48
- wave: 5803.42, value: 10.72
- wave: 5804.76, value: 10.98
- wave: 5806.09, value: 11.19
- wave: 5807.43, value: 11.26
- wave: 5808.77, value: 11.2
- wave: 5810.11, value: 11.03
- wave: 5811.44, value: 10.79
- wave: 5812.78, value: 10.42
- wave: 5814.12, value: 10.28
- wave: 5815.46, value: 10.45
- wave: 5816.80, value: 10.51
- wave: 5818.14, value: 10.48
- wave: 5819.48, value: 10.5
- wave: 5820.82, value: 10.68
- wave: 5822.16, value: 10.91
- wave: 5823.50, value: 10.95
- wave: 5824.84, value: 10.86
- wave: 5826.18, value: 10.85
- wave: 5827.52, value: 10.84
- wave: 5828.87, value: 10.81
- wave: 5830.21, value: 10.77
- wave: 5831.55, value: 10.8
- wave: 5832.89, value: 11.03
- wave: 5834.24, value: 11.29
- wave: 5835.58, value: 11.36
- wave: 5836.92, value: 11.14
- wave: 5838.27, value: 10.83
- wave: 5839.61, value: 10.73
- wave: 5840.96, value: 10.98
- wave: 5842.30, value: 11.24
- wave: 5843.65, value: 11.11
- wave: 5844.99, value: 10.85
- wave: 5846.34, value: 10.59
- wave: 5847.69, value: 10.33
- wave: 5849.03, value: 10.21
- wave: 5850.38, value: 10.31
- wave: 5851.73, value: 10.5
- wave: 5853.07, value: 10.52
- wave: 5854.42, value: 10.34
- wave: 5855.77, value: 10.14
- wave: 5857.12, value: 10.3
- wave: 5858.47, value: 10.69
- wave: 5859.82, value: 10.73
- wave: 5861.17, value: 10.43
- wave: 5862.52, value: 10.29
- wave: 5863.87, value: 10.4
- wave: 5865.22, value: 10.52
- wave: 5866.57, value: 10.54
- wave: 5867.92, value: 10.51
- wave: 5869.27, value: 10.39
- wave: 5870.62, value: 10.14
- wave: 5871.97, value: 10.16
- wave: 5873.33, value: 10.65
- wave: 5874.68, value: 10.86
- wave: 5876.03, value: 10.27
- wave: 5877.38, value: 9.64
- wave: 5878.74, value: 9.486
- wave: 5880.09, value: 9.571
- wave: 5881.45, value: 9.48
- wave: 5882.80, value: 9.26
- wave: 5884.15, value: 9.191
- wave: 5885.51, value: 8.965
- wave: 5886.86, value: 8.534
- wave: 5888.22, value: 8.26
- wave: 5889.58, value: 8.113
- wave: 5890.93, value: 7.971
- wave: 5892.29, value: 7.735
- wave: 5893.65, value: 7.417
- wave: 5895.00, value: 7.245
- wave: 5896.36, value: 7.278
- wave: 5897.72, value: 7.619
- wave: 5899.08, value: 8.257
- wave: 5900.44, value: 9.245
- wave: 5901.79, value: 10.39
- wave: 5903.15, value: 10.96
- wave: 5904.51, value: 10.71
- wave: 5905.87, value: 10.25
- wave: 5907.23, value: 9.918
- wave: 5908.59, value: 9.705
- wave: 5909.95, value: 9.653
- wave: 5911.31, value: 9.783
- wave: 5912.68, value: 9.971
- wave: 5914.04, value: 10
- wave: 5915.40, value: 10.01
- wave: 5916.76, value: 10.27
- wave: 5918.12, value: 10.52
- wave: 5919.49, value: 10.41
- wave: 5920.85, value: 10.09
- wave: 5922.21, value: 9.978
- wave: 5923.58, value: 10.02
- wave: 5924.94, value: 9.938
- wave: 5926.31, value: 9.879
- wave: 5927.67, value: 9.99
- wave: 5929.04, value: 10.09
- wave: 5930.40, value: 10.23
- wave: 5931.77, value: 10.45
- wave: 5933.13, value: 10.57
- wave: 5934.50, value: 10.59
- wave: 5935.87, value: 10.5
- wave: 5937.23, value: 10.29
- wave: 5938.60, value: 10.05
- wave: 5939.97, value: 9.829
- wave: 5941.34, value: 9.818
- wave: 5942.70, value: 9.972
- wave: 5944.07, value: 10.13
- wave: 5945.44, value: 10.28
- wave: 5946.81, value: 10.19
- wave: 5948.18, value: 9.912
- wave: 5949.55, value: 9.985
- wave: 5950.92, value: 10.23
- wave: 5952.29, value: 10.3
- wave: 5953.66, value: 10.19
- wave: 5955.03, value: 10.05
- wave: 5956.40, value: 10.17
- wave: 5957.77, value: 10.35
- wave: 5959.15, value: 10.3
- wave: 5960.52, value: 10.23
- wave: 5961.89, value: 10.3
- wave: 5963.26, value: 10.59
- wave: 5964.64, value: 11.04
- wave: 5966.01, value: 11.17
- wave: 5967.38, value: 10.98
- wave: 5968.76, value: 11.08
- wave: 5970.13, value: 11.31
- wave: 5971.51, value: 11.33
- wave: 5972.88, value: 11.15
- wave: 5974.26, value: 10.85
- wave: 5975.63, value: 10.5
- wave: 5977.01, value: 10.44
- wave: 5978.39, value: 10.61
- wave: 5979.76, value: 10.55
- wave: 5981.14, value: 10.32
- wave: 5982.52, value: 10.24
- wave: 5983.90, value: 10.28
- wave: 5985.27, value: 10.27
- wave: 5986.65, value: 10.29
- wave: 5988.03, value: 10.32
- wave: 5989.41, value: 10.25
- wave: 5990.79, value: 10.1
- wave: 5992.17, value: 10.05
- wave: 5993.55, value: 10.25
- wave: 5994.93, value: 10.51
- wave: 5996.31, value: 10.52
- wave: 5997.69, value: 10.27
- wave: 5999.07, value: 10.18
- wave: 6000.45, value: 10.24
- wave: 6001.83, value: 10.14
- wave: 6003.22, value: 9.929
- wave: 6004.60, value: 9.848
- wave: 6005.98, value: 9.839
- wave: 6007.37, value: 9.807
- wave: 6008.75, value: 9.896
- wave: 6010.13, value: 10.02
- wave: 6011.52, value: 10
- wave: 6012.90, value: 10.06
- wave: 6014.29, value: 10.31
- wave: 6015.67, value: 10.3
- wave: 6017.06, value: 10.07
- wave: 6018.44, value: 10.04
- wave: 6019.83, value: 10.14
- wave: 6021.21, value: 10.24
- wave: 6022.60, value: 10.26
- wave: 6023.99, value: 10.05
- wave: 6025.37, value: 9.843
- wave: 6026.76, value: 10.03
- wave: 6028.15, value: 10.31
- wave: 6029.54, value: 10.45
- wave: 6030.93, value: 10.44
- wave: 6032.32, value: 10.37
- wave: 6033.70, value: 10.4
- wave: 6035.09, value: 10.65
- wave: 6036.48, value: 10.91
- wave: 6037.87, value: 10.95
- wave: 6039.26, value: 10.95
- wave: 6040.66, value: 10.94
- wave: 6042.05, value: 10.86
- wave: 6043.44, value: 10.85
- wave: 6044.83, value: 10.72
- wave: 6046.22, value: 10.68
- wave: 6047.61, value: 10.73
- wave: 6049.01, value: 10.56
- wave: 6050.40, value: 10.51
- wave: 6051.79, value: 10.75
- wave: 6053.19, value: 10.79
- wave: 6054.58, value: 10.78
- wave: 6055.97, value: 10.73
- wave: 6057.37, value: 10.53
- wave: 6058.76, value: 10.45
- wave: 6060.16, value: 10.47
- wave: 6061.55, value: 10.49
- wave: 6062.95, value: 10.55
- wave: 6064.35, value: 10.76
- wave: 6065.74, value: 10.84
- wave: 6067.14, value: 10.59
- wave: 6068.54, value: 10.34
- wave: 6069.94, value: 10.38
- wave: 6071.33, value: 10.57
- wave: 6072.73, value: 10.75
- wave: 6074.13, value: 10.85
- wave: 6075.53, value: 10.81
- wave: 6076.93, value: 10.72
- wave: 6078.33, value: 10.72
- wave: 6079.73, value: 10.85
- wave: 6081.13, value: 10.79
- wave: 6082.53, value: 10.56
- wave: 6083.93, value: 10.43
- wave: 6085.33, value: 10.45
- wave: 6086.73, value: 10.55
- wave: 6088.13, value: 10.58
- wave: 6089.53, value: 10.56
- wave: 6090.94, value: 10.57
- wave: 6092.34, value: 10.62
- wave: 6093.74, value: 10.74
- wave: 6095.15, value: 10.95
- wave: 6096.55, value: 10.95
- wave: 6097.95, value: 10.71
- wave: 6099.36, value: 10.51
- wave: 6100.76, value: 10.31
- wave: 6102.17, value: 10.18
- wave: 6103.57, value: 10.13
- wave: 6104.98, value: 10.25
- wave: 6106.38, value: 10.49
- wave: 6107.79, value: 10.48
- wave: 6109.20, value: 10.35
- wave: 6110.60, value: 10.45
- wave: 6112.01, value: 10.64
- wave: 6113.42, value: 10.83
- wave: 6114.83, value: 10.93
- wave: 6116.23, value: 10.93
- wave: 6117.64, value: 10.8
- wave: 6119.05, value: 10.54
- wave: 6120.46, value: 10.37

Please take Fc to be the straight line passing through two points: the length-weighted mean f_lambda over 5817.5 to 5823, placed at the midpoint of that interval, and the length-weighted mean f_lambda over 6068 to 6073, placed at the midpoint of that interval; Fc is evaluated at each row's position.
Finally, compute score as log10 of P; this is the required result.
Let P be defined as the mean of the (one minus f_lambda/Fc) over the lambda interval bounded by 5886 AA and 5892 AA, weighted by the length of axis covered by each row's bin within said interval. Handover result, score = -0.6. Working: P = 0.23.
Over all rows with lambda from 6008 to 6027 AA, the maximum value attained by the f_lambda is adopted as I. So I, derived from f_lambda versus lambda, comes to 10.31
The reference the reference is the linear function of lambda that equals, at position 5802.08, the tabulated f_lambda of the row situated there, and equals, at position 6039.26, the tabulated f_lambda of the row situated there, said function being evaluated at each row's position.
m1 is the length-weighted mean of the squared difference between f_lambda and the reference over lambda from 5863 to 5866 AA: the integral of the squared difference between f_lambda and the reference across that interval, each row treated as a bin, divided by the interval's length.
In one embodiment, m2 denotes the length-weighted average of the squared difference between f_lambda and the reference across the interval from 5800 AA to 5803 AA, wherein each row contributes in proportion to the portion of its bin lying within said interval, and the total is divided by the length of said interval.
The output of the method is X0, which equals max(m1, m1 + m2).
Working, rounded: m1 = 0.03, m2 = 0.04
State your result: 0.06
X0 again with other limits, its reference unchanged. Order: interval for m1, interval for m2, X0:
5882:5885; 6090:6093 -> 2.24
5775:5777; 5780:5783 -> 0.32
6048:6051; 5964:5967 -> 0.26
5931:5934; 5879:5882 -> 1.30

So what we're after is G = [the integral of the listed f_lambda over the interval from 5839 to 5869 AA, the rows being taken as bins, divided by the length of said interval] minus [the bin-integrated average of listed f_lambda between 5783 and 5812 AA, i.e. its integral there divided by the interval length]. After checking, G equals 0.1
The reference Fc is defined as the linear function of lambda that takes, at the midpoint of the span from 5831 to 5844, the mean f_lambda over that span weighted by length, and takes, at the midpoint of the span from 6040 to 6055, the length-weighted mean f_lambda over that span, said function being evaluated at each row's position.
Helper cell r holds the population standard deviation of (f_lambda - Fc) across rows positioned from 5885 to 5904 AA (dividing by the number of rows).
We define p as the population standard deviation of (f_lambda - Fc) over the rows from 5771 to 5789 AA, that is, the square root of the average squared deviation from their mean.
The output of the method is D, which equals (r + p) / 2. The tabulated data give 0.75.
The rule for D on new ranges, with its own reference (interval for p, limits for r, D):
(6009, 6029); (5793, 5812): 0.28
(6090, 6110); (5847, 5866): 0.21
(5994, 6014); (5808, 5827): 0.24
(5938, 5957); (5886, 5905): 0.70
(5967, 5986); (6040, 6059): 0.26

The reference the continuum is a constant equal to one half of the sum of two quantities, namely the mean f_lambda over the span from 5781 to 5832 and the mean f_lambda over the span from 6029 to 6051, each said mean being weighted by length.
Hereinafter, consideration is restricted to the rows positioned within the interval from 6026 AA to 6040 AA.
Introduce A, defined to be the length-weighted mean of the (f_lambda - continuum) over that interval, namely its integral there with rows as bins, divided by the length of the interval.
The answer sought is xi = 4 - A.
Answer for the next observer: 4.07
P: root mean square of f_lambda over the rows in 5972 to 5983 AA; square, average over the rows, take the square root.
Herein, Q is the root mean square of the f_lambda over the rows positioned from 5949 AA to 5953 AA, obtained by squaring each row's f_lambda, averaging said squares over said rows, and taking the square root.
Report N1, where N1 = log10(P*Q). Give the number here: 2.03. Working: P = 10.6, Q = 10.17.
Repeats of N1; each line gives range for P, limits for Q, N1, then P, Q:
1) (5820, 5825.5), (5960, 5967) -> 2.06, 10.9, 10.67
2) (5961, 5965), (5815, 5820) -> 2.05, 10.6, 10.49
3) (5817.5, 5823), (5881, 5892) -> 1.97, 10.6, 8.74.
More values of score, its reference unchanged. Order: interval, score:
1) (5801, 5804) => -1.9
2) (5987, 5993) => -1.5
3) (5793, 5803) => -1.4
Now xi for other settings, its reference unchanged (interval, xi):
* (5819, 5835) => 3.75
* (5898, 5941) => 4.56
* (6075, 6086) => 3.95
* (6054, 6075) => 4.01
